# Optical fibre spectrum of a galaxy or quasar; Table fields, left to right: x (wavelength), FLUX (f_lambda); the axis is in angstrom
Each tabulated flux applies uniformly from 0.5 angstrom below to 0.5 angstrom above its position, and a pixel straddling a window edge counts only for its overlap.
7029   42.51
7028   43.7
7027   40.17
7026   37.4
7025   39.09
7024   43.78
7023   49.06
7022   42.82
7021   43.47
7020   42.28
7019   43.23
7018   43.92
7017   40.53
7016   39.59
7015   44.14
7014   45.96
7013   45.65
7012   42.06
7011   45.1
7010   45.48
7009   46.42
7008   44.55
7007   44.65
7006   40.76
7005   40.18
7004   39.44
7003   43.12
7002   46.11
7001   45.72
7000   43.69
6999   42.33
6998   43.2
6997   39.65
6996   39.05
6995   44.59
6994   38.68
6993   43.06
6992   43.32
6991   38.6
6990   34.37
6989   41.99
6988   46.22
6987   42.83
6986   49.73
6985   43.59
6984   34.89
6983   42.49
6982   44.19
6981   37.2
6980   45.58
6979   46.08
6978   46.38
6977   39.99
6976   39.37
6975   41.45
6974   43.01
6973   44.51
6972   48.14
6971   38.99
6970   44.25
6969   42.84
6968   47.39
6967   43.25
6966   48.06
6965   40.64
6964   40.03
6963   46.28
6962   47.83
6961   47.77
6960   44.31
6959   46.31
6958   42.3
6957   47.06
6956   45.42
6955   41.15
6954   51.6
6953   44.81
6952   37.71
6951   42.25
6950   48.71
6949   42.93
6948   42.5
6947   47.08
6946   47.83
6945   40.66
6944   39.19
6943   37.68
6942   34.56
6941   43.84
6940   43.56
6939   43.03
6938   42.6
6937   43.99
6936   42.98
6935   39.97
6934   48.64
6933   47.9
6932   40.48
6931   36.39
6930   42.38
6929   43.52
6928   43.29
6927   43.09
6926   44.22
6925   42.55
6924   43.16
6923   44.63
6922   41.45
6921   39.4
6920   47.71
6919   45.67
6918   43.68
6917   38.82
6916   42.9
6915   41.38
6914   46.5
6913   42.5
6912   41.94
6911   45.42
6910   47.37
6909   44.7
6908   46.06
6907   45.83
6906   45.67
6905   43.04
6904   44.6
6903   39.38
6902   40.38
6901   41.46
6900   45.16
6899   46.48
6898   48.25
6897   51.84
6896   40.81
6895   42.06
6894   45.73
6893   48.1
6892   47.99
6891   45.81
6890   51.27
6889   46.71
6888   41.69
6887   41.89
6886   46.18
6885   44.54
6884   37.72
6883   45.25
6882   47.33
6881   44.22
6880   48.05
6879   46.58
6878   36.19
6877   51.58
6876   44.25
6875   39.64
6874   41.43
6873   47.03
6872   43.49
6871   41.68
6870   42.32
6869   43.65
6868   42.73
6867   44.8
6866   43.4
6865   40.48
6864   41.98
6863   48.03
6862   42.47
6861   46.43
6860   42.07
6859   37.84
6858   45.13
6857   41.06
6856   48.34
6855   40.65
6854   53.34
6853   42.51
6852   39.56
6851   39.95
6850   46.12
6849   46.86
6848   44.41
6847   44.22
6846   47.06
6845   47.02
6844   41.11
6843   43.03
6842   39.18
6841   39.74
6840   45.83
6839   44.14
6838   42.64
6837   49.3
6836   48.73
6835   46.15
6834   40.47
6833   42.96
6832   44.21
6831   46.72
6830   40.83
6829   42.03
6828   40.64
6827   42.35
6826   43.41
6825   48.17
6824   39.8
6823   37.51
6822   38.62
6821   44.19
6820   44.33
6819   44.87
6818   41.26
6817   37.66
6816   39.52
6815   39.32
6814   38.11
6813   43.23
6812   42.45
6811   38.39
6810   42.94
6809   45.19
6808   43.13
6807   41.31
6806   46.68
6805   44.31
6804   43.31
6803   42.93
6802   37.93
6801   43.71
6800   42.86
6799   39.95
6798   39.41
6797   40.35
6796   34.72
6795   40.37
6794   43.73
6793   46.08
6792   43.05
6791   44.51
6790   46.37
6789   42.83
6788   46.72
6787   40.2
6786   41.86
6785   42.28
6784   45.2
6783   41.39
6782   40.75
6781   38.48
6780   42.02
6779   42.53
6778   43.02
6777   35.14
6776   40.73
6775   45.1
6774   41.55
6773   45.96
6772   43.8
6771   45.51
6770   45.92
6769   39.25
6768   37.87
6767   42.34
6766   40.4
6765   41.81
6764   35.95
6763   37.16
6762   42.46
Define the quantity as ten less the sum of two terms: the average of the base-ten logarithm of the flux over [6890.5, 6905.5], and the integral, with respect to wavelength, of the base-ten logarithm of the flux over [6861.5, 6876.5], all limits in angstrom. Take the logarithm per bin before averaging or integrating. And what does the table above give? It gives -16.2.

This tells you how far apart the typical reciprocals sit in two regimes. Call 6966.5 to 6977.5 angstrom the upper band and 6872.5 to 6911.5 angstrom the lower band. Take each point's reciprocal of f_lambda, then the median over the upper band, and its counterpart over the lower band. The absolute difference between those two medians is 0.0012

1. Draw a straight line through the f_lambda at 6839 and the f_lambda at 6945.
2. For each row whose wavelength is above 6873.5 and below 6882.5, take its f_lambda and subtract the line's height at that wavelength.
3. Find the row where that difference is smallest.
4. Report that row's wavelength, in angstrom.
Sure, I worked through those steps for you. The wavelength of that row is 6878 angstrom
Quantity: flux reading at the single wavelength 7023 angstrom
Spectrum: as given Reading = 49.06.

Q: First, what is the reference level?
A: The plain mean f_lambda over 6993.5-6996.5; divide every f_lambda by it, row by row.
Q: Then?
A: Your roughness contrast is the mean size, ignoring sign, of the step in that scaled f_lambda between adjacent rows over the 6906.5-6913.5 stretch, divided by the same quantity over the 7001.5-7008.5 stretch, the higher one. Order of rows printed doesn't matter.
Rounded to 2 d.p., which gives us 0.86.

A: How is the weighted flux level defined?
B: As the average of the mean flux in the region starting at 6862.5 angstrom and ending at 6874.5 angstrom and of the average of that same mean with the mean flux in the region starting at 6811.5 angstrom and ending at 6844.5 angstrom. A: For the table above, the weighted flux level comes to 43.2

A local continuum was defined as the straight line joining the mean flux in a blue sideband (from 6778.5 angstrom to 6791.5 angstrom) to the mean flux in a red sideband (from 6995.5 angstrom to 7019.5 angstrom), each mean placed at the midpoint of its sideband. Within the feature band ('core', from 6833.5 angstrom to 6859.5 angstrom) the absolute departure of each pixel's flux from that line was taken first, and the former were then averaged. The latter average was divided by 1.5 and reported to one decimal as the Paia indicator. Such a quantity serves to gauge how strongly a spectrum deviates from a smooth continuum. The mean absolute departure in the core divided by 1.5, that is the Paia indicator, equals 2.1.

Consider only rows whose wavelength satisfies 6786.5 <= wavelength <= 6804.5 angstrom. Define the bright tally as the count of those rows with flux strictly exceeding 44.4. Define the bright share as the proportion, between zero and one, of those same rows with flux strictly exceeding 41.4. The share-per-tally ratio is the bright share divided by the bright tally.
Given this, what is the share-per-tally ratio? 0.15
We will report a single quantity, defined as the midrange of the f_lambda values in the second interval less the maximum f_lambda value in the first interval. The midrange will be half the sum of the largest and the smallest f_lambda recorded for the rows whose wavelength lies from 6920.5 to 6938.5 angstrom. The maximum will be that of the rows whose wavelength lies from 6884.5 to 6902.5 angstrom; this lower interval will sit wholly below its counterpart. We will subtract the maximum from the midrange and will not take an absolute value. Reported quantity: -9.3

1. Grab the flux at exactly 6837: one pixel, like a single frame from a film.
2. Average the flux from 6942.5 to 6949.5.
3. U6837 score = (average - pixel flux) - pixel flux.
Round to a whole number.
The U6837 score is -56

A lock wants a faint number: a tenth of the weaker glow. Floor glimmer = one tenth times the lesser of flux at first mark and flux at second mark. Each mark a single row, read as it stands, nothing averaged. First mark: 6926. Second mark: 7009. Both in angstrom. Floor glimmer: 4.42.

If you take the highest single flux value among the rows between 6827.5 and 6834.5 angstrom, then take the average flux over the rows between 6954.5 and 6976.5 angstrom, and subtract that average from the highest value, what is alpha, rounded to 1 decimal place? 2.6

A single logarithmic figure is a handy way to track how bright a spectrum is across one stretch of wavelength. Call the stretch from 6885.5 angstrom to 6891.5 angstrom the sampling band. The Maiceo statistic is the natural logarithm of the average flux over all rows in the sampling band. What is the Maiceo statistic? 3.82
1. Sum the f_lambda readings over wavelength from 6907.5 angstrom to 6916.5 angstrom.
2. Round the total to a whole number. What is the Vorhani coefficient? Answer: 399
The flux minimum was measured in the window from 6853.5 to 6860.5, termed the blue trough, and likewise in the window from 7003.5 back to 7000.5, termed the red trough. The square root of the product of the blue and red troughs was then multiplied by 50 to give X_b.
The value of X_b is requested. 2020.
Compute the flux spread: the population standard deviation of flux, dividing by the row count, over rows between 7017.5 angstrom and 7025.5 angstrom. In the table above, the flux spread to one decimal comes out 2.6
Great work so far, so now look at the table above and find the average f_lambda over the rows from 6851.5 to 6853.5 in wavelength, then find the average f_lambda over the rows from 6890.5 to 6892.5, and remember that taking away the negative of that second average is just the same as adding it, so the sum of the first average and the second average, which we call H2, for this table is 87.9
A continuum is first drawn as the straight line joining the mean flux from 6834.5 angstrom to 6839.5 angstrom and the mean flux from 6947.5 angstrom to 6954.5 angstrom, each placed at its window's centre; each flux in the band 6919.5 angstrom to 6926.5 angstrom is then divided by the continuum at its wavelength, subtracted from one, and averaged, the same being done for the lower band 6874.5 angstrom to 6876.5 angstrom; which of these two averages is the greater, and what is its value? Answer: 0.08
